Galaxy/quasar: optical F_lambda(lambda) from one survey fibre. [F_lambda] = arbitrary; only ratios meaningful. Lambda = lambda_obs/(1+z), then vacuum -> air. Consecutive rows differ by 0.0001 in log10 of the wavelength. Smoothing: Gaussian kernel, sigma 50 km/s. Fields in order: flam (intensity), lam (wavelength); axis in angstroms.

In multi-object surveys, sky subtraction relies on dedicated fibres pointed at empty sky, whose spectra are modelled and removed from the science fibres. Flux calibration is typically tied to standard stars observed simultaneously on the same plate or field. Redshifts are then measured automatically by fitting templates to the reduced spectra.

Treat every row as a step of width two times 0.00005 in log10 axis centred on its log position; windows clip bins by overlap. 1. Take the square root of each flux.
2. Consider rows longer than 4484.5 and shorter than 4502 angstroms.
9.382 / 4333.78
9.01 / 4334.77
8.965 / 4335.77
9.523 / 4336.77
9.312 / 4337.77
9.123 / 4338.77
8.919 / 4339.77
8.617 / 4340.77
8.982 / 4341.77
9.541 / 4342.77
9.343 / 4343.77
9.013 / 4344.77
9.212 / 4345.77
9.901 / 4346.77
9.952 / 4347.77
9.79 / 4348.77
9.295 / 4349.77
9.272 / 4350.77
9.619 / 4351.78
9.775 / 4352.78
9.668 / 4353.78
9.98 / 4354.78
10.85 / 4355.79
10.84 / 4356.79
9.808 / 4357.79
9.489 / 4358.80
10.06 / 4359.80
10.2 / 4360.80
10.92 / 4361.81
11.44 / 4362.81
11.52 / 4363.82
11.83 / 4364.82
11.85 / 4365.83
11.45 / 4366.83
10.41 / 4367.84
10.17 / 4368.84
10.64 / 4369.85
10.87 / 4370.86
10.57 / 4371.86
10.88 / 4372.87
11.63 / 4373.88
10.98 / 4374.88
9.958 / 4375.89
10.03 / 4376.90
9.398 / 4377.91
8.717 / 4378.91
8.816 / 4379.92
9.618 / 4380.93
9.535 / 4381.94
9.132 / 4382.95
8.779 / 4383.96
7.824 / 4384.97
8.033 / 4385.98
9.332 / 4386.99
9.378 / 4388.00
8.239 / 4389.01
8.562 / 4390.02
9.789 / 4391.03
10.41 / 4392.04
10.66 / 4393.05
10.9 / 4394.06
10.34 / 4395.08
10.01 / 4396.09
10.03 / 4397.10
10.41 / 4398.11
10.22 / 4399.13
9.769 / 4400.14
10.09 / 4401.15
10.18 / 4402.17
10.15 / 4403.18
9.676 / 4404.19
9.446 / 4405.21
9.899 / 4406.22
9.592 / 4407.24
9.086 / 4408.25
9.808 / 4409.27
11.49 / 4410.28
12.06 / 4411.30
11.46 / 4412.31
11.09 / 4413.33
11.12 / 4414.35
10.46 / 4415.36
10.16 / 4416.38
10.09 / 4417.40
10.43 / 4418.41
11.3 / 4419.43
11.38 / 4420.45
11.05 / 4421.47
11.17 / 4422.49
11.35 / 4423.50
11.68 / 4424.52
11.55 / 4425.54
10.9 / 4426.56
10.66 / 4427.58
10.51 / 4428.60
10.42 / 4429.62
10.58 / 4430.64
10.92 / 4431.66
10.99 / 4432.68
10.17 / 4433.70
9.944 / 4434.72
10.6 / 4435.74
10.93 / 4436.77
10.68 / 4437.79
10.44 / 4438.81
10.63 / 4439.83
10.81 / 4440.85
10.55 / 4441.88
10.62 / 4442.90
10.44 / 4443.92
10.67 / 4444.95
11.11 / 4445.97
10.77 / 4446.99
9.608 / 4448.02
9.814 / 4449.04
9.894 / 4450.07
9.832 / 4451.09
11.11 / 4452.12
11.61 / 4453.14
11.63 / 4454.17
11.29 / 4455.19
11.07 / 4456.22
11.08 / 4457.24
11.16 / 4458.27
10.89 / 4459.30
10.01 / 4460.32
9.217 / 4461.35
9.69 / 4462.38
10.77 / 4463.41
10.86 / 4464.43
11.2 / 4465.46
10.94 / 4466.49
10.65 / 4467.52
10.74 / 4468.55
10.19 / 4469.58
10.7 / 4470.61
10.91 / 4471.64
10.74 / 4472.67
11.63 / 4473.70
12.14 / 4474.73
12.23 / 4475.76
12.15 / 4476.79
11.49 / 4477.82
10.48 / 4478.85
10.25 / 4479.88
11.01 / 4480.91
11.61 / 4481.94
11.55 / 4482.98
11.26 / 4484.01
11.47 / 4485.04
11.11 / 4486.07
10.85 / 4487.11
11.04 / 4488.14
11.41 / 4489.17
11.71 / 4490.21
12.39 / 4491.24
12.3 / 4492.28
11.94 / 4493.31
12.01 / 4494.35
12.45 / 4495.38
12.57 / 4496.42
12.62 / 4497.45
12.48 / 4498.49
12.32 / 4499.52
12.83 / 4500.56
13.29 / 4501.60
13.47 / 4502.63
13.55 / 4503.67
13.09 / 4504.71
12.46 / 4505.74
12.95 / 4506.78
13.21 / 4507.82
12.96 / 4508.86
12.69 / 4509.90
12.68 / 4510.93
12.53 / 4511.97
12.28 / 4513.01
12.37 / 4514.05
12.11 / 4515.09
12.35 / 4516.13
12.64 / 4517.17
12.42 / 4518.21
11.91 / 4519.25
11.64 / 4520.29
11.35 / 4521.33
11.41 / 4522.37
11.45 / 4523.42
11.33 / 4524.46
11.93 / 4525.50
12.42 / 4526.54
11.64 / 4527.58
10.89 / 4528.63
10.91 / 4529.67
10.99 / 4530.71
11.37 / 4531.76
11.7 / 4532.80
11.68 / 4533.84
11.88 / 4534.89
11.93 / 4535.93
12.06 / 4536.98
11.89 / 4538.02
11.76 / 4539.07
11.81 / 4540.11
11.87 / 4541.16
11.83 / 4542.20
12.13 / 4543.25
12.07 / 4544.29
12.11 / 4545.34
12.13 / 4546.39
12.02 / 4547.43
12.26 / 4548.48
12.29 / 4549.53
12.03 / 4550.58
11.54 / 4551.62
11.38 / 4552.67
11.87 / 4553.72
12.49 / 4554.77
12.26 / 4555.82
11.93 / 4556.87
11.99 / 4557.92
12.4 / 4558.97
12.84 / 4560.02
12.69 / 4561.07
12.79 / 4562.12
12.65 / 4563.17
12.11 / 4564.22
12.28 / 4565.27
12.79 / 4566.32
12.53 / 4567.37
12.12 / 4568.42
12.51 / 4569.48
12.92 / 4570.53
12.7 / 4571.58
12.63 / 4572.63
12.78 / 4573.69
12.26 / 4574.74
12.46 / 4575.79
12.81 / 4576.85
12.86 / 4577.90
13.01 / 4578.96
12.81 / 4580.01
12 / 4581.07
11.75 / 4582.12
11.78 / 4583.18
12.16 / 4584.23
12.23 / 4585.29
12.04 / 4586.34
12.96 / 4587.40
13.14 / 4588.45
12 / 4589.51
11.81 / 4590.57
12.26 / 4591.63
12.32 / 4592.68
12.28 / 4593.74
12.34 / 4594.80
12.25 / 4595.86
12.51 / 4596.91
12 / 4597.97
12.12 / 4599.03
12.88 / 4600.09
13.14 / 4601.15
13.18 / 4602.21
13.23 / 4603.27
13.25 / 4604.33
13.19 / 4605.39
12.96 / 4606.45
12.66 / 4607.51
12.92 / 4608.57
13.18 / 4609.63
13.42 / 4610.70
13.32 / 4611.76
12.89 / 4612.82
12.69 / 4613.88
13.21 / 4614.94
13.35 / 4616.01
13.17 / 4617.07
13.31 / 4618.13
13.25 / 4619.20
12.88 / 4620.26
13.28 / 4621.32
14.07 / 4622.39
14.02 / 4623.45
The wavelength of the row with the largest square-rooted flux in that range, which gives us 4501.60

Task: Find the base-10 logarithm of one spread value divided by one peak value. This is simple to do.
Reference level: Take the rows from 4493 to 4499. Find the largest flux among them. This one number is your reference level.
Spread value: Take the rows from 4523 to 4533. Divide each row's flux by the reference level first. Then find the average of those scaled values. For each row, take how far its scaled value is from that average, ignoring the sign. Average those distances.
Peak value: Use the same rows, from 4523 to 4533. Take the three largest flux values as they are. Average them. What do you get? -2.62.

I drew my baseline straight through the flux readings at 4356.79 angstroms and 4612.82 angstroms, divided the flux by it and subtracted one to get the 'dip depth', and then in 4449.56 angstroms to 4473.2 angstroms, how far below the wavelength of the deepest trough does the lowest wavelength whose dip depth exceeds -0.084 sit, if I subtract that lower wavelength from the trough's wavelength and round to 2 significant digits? 9.2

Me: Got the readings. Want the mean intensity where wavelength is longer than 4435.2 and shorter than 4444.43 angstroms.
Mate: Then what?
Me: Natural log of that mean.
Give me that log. 2.364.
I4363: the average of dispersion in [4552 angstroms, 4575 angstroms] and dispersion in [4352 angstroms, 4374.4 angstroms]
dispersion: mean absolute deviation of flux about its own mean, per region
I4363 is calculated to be 0.46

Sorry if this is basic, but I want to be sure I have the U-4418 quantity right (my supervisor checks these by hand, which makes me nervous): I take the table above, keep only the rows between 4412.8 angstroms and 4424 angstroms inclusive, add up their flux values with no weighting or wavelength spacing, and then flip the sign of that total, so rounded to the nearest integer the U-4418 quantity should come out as -120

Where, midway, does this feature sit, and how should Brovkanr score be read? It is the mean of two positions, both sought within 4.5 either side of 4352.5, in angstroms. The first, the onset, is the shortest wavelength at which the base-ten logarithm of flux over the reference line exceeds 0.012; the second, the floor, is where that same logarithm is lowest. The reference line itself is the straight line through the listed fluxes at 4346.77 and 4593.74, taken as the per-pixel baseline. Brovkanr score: 4353.3 angstroms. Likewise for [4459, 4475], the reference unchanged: 4467.5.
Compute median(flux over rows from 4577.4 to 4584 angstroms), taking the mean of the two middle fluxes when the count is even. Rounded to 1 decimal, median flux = 12.4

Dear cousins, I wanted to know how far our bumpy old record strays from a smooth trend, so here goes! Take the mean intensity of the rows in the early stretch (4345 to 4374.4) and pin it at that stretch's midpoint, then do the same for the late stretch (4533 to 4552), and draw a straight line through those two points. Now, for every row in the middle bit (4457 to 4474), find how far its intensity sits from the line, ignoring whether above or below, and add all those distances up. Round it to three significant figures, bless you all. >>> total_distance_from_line 11.3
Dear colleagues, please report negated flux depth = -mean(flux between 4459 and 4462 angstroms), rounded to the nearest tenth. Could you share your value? -10.0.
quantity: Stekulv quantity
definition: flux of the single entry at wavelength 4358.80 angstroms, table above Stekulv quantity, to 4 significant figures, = 9.489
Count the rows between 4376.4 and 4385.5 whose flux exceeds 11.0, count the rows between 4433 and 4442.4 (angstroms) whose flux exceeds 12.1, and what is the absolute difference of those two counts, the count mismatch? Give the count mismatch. 0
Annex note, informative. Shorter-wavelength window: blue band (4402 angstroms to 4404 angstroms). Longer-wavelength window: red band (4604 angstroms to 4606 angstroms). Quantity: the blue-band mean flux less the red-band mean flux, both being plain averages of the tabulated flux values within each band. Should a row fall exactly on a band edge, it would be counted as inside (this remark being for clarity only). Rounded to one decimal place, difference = -3.1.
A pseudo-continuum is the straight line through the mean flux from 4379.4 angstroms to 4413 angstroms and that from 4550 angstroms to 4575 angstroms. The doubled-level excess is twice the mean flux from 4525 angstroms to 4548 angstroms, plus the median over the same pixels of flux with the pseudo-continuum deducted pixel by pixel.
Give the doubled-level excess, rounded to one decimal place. 23.4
